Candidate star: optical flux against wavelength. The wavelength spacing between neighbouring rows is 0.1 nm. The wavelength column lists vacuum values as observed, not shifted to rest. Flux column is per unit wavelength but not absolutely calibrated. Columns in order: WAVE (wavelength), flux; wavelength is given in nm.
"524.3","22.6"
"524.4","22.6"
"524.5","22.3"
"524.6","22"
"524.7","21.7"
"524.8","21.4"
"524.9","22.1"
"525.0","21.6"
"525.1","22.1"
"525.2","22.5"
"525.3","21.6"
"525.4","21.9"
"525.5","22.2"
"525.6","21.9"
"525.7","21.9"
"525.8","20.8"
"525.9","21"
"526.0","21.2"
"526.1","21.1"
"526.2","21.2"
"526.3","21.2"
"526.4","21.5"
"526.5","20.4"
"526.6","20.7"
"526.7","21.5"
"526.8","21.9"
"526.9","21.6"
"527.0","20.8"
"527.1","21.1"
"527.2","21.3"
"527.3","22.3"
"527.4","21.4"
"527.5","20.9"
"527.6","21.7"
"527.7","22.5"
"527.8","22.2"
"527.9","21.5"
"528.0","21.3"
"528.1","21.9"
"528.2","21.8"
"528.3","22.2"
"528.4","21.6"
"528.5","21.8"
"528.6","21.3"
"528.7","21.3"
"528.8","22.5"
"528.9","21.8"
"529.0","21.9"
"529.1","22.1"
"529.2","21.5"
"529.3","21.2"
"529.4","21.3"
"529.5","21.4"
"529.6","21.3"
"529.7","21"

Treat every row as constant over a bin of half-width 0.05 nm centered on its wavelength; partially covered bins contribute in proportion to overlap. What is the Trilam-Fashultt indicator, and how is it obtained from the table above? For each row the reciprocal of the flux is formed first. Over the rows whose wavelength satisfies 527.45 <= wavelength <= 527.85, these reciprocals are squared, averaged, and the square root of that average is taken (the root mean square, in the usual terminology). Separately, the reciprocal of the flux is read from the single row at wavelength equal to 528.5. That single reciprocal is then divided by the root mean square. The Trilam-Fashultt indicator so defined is 1.00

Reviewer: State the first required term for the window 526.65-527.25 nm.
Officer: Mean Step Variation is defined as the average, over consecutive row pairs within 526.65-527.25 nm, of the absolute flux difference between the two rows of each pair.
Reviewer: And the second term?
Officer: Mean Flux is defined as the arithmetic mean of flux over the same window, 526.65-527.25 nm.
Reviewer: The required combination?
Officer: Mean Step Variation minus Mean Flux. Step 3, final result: -21.0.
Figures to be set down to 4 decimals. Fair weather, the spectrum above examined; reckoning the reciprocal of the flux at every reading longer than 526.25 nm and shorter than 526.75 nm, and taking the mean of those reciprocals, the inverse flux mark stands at 0.0475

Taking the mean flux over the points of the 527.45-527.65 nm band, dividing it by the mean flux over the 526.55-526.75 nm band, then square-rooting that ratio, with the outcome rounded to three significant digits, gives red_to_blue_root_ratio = 1.00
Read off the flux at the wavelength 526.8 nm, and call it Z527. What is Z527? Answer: 21.9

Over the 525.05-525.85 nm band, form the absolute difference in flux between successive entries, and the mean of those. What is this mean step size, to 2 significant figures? 0.47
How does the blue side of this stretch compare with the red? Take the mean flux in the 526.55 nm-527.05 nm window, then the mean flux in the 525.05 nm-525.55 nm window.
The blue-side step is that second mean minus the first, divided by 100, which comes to 0.0076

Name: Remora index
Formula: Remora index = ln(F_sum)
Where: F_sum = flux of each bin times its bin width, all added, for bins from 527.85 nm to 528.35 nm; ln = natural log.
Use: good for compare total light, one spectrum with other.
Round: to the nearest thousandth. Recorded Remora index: 2.386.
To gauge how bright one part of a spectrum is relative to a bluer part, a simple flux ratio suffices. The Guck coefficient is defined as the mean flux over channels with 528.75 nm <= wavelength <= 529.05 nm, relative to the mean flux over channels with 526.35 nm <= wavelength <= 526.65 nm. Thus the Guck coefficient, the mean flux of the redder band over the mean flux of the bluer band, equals 1.06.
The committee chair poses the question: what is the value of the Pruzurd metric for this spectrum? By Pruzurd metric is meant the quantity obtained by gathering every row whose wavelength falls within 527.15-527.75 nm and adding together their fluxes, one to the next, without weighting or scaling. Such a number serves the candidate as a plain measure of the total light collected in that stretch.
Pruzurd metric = 130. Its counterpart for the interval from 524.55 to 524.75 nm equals 44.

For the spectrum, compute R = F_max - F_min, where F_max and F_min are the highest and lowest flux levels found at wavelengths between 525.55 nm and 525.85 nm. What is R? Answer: 1.1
